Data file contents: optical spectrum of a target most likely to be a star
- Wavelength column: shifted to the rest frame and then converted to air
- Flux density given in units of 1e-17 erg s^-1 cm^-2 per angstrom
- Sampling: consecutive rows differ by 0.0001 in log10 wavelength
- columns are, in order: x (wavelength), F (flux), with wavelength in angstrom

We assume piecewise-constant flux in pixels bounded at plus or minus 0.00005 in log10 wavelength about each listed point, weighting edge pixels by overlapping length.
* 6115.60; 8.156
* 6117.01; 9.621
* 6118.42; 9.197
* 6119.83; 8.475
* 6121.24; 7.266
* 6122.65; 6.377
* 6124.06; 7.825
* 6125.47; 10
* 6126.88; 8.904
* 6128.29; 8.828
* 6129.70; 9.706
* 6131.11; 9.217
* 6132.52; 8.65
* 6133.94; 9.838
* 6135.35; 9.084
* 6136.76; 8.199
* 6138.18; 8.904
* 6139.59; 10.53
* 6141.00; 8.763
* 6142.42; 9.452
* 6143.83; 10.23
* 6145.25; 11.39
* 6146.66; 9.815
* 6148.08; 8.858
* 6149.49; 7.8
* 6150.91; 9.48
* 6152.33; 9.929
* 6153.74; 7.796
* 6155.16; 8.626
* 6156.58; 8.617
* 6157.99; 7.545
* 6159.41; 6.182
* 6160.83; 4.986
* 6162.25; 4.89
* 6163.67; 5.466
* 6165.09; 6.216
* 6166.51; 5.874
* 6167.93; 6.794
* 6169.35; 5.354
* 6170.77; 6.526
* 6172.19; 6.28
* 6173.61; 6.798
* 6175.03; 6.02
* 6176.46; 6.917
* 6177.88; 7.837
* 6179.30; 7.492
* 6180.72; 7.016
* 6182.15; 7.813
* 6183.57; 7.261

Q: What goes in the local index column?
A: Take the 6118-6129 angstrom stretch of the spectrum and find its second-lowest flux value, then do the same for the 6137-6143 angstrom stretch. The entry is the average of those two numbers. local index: 8.1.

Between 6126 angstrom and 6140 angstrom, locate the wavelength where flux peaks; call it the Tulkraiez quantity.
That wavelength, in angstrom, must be 6139.59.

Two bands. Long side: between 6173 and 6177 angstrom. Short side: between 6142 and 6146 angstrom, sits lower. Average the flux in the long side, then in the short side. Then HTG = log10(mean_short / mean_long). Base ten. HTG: 0.20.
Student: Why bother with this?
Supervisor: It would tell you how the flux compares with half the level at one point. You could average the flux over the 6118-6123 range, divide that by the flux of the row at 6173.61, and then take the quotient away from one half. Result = -0.65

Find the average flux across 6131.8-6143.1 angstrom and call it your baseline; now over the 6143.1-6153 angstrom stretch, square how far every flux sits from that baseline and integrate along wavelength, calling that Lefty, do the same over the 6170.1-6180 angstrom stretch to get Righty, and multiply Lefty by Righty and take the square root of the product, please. 27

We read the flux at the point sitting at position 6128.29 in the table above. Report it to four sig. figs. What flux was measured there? 8.828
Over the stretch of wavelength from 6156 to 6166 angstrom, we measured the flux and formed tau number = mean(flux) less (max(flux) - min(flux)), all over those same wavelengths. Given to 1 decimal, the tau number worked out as 2.5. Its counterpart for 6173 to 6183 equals 5.3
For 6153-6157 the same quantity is 7.5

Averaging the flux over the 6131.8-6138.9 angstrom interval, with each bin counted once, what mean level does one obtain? 9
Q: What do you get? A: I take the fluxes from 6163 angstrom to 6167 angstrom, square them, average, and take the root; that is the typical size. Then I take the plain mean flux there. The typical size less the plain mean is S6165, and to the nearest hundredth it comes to 0.01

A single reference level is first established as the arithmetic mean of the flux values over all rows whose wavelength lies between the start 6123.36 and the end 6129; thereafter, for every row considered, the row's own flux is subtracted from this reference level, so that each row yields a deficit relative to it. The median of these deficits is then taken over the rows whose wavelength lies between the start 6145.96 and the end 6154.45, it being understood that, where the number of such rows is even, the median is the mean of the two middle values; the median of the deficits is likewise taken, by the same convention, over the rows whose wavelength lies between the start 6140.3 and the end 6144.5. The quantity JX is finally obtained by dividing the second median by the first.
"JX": 2.0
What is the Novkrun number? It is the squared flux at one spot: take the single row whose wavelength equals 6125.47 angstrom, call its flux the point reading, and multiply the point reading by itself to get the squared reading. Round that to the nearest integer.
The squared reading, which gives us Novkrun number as 100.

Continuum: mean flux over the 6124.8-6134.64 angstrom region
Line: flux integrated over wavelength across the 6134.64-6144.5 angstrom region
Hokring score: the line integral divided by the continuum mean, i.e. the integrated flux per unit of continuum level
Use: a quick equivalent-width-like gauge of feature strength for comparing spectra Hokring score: 9.9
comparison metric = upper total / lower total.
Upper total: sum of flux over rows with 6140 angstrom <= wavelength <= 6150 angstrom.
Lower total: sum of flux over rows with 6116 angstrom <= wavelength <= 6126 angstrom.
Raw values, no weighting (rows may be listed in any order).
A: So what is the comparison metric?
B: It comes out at 1.1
